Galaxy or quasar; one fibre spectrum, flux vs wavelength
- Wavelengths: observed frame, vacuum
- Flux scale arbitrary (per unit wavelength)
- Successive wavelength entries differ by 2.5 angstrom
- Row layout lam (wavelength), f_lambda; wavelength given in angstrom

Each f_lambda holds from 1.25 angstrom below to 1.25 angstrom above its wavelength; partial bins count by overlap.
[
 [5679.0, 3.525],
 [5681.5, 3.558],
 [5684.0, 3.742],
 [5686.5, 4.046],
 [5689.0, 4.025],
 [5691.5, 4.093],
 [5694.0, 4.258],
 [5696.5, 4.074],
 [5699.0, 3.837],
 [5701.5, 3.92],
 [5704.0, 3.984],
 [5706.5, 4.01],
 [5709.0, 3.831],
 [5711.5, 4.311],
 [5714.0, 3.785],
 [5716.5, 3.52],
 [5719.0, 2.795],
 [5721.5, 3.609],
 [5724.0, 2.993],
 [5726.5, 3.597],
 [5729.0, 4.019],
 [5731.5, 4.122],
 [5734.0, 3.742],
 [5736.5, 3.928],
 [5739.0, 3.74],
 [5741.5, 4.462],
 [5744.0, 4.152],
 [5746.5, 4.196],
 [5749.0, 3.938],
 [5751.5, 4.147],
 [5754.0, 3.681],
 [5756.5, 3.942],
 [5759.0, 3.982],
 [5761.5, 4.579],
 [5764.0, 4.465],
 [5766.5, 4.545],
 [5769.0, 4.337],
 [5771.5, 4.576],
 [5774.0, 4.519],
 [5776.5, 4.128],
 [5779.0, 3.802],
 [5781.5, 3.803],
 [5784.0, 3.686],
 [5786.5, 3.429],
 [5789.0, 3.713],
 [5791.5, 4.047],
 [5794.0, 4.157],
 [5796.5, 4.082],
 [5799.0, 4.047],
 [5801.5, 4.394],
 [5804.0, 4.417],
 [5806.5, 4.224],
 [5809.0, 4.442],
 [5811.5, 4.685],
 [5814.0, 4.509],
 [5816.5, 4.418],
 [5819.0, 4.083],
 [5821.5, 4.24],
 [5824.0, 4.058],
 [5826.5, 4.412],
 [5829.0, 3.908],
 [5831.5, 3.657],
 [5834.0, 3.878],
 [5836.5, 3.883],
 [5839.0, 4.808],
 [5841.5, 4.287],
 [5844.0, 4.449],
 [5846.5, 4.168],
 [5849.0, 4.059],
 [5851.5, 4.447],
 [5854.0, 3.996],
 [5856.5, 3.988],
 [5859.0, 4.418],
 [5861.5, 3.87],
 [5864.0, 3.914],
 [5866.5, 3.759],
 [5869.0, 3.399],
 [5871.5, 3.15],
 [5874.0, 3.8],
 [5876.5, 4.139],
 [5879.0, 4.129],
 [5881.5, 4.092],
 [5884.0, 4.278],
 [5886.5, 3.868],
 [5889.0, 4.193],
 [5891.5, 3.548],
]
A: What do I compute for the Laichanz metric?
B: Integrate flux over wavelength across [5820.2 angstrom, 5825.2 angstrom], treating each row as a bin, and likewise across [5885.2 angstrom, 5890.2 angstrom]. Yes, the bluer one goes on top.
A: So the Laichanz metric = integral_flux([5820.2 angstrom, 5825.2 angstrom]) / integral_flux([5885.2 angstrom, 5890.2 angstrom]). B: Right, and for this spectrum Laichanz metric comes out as 1.03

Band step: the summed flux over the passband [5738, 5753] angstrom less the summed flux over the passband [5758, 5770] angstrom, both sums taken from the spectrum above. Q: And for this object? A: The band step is 3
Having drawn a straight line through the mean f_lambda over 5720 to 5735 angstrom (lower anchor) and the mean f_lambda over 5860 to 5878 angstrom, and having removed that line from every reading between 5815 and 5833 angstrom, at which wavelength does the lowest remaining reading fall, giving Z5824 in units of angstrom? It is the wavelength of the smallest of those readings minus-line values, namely 5831.5 angstrom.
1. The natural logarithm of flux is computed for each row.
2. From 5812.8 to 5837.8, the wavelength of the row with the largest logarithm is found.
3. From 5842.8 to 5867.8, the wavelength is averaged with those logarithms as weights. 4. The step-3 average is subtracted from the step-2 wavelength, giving -41.1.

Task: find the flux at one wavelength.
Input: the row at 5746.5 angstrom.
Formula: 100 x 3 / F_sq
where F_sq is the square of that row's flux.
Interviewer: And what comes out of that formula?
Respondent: 17.0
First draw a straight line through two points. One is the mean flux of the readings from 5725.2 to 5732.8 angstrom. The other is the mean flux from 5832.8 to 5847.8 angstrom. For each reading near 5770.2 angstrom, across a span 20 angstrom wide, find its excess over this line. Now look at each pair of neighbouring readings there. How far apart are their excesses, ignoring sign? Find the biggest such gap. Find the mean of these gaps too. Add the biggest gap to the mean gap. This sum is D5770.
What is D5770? 0.604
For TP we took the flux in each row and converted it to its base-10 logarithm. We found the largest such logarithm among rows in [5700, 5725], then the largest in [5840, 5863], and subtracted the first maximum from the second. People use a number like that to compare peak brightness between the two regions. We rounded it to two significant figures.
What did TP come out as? 0.014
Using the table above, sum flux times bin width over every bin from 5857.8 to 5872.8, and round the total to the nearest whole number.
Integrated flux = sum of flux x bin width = 56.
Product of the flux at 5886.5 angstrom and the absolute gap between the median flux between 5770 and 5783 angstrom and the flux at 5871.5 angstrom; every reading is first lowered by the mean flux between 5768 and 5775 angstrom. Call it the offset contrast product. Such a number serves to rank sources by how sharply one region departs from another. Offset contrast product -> -0.60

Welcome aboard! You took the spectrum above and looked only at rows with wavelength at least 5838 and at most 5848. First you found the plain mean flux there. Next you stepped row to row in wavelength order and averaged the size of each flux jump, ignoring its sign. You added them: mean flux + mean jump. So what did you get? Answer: 4.7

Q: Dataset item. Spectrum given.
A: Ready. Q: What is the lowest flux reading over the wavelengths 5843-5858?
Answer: 3.988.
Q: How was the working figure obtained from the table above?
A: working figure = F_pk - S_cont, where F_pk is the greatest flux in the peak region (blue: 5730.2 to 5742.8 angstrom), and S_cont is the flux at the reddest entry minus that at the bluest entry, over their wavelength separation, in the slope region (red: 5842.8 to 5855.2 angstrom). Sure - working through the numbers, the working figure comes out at 4.51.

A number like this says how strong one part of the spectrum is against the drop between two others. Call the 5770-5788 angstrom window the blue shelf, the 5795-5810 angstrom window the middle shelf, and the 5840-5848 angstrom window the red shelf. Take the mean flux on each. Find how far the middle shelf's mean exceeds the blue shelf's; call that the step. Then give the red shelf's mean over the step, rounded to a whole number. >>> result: 16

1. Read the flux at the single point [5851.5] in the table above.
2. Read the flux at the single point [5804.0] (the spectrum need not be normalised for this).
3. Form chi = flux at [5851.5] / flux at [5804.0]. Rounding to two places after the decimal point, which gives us 1.01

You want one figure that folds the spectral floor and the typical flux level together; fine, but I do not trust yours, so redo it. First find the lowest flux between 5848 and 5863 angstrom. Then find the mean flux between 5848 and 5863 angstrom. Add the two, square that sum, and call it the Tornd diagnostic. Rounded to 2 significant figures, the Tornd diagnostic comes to 64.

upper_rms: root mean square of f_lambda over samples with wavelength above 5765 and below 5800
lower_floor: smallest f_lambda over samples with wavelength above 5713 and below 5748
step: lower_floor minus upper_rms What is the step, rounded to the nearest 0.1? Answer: -1.3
